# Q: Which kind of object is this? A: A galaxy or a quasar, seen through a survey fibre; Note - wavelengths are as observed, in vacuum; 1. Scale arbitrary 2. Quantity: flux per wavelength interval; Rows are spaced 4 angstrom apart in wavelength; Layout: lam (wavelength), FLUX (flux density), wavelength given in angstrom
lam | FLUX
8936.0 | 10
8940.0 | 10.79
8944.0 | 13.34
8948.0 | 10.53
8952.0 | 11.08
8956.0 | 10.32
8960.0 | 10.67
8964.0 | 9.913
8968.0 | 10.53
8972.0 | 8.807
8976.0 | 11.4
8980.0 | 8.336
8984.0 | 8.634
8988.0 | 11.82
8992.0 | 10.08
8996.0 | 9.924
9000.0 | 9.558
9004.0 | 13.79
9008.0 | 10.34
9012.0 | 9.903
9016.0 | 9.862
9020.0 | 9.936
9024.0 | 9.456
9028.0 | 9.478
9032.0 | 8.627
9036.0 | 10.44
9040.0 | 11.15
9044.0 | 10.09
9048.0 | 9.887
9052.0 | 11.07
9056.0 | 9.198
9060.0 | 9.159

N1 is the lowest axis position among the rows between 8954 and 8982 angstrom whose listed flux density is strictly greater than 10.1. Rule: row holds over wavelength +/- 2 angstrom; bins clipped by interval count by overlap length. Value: 8956.0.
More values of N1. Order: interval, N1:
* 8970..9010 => 8976.0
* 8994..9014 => 9004.0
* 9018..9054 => 9036.0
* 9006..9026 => 9008.0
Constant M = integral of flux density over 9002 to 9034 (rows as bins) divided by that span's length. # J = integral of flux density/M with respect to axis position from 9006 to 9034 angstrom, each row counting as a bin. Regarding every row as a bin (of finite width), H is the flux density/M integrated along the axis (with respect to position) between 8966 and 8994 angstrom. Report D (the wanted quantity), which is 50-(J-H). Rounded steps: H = 27.4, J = 26.6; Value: 50.8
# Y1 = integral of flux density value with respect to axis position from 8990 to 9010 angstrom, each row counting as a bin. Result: 215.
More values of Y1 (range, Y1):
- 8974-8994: 201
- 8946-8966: 210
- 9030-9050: 201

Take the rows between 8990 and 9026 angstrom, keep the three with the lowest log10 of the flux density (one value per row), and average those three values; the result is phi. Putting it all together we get 0.983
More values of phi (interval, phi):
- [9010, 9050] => 0.963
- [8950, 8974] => 0.985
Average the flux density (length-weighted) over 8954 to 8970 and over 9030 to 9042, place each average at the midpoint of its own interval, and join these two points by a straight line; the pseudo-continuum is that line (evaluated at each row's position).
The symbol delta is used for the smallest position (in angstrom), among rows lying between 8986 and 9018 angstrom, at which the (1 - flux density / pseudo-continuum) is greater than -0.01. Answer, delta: 8992.0 angstrom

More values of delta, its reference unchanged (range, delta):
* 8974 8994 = 8980.0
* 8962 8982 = 8964.0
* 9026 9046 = 9028.0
